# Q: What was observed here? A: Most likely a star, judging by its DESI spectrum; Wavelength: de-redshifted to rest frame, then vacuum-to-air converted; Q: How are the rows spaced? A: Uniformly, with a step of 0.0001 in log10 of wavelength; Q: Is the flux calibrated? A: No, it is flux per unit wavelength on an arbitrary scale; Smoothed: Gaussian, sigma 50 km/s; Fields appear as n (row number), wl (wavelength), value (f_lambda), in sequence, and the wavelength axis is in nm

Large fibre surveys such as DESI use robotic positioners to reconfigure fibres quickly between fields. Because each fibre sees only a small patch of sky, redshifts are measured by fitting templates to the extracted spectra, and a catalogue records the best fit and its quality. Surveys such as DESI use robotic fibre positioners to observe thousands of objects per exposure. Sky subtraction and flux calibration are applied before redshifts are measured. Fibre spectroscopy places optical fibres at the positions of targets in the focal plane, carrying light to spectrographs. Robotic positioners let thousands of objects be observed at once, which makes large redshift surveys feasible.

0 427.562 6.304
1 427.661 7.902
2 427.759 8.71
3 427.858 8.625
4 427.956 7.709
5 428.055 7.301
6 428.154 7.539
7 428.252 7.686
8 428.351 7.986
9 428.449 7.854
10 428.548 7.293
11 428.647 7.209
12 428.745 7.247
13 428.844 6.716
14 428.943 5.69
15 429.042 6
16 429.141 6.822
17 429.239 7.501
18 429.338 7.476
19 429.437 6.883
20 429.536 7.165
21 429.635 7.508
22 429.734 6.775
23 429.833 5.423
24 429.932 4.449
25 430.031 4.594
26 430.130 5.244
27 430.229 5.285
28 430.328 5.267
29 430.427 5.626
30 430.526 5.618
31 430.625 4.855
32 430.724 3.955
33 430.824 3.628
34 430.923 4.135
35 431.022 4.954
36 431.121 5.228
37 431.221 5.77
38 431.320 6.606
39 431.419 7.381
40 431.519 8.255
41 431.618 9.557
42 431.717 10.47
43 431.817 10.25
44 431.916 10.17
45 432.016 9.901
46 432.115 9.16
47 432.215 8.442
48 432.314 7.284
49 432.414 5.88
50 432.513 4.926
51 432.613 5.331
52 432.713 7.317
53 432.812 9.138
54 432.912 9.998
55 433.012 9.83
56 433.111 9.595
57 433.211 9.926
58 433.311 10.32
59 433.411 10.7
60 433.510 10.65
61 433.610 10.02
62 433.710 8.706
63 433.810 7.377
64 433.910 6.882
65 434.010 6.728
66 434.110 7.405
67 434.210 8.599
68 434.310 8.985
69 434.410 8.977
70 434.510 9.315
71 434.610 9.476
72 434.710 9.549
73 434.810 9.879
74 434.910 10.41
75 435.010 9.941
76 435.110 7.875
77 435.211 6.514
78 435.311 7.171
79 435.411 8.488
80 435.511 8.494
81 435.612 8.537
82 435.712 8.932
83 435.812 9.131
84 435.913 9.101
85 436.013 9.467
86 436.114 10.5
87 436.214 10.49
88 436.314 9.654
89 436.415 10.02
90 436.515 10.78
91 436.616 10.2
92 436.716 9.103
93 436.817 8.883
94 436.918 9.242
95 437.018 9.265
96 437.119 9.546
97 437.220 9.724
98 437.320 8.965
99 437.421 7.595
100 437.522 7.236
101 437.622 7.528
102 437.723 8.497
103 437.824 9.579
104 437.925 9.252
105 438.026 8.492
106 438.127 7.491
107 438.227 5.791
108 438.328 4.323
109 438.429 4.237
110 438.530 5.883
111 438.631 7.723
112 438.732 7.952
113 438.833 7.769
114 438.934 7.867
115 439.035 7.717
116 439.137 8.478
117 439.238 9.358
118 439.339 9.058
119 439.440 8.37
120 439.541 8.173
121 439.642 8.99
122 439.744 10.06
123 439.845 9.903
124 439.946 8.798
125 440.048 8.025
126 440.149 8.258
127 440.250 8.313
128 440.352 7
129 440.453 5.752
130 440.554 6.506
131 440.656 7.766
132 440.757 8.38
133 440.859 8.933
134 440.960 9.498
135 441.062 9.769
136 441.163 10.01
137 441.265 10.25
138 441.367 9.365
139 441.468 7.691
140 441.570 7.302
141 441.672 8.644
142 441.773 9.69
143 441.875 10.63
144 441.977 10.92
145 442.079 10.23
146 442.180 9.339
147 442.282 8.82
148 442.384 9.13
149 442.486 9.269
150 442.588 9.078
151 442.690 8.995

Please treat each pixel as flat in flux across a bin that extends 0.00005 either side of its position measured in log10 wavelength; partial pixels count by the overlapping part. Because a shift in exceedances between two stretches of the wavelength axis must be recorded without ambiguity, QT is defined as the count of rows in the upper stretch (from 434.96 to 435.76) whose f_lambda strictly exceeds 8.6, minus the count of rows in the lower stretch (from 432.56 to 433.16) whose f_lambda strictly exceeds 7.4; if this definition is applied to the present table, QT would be -2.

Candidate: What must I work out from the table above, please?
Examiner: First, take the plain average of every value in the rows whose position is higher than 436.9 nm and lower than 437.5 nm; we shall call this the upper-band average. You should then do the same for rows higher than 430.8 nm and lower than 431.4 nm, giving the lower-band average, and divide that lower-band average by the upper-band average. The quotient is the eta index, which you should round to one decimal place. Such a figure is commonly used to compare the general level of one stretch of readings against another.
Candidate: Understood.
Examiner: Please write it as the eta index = 0.6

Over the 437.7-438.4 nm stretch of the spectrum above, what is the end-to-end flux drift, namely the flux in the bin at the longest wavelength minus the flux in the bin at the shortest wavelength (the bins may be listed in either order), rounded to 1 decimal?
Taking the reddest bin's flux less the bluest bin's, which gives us -4.2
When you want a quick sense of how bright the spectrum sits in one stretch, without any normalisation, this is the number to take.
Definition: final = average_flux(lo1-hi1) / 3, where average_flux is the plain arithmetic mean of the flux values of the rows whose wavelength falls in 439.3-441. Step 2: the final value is 2.78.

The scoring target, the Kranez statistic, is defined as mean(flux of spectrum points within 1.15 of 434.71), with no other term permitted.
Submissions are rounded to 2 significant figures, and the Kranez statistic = 8.6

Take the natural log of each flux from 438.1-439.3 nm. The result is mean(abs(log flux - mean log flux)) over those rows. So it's 0.210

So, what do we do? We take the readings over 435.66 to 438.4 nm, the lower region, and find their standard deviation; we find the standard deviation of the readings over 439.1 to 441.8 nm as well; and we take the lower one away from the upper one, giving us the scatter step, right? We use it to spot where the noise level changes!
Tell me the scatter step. -0.3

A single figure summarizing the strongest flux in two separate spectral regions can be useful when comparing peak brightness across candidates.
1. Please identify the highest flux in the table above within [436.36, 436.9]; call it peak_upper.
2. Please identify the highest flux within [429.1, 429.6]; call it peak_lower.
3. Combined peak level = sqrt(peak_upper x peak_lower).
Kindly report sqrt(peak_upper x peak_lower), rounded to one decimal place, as 9.0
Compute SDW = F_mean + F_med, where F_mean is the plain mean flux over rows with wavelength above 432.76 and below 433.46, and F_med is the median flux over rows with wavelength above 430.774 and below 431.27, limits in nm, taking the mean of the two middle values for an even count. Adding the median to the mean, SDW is 14.9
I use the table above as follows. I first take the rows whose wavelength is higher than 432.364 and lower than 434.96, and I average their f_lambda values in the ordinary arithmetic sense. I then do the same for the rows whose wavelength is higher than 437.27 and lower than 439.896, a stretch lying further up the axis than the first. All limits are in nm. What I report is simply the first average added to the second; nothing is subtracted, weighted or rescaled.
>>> 16.6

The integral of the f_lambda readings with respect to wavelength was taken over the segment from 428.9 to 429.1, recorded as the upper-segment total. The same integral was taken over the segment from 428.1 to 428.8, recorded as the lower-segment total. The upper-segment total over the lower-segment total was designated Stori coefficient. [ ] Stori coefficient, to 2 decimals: 0.22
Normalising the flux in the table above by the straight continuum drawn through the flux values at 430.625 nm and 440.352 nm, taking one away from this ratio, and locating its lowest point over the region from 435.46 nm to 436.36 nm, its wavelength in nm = 435.511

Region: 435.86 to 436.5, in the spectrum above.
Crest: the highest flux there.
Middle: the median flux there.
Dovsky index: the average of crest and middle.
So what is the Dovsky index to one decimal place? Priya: 10.2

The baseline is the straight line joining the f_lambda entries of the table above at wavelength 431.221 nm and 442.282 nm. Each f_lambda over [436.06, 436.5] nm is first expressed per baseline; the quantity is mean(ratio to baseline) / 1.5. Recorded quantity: 0.95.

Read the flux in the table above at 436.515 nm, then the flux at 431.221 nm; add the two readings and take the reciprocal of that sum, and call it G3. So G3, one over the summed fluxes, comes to 0.060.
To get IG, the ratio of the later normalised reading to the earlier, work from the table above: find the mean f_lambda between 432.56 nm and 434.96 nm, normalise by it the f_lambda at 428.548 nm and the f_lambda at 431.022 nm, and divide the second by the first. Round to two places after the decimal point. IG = 0.68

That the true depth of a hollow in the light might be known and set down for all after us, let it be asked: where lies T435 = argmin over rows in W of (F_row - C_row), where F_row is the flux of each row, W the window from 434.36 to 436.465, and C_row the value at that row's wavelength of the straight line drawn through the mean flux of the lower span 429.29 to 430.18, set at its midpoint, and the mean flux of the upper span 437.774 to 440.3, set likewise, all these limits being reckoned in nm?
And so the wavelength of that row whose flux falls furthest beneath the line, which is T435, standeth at 435.211 nm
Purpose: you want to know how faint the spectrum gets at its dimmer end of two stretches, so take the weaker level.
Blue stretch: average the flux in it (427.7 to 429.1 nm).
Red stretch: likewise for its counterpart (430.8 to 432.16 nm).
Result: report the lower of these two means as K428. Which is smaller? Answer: 7.4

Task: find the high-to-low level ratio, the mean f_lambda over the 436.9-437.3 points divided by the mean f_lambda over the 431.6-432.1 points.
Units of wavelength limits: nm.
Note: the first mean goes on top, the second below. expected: 0.94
